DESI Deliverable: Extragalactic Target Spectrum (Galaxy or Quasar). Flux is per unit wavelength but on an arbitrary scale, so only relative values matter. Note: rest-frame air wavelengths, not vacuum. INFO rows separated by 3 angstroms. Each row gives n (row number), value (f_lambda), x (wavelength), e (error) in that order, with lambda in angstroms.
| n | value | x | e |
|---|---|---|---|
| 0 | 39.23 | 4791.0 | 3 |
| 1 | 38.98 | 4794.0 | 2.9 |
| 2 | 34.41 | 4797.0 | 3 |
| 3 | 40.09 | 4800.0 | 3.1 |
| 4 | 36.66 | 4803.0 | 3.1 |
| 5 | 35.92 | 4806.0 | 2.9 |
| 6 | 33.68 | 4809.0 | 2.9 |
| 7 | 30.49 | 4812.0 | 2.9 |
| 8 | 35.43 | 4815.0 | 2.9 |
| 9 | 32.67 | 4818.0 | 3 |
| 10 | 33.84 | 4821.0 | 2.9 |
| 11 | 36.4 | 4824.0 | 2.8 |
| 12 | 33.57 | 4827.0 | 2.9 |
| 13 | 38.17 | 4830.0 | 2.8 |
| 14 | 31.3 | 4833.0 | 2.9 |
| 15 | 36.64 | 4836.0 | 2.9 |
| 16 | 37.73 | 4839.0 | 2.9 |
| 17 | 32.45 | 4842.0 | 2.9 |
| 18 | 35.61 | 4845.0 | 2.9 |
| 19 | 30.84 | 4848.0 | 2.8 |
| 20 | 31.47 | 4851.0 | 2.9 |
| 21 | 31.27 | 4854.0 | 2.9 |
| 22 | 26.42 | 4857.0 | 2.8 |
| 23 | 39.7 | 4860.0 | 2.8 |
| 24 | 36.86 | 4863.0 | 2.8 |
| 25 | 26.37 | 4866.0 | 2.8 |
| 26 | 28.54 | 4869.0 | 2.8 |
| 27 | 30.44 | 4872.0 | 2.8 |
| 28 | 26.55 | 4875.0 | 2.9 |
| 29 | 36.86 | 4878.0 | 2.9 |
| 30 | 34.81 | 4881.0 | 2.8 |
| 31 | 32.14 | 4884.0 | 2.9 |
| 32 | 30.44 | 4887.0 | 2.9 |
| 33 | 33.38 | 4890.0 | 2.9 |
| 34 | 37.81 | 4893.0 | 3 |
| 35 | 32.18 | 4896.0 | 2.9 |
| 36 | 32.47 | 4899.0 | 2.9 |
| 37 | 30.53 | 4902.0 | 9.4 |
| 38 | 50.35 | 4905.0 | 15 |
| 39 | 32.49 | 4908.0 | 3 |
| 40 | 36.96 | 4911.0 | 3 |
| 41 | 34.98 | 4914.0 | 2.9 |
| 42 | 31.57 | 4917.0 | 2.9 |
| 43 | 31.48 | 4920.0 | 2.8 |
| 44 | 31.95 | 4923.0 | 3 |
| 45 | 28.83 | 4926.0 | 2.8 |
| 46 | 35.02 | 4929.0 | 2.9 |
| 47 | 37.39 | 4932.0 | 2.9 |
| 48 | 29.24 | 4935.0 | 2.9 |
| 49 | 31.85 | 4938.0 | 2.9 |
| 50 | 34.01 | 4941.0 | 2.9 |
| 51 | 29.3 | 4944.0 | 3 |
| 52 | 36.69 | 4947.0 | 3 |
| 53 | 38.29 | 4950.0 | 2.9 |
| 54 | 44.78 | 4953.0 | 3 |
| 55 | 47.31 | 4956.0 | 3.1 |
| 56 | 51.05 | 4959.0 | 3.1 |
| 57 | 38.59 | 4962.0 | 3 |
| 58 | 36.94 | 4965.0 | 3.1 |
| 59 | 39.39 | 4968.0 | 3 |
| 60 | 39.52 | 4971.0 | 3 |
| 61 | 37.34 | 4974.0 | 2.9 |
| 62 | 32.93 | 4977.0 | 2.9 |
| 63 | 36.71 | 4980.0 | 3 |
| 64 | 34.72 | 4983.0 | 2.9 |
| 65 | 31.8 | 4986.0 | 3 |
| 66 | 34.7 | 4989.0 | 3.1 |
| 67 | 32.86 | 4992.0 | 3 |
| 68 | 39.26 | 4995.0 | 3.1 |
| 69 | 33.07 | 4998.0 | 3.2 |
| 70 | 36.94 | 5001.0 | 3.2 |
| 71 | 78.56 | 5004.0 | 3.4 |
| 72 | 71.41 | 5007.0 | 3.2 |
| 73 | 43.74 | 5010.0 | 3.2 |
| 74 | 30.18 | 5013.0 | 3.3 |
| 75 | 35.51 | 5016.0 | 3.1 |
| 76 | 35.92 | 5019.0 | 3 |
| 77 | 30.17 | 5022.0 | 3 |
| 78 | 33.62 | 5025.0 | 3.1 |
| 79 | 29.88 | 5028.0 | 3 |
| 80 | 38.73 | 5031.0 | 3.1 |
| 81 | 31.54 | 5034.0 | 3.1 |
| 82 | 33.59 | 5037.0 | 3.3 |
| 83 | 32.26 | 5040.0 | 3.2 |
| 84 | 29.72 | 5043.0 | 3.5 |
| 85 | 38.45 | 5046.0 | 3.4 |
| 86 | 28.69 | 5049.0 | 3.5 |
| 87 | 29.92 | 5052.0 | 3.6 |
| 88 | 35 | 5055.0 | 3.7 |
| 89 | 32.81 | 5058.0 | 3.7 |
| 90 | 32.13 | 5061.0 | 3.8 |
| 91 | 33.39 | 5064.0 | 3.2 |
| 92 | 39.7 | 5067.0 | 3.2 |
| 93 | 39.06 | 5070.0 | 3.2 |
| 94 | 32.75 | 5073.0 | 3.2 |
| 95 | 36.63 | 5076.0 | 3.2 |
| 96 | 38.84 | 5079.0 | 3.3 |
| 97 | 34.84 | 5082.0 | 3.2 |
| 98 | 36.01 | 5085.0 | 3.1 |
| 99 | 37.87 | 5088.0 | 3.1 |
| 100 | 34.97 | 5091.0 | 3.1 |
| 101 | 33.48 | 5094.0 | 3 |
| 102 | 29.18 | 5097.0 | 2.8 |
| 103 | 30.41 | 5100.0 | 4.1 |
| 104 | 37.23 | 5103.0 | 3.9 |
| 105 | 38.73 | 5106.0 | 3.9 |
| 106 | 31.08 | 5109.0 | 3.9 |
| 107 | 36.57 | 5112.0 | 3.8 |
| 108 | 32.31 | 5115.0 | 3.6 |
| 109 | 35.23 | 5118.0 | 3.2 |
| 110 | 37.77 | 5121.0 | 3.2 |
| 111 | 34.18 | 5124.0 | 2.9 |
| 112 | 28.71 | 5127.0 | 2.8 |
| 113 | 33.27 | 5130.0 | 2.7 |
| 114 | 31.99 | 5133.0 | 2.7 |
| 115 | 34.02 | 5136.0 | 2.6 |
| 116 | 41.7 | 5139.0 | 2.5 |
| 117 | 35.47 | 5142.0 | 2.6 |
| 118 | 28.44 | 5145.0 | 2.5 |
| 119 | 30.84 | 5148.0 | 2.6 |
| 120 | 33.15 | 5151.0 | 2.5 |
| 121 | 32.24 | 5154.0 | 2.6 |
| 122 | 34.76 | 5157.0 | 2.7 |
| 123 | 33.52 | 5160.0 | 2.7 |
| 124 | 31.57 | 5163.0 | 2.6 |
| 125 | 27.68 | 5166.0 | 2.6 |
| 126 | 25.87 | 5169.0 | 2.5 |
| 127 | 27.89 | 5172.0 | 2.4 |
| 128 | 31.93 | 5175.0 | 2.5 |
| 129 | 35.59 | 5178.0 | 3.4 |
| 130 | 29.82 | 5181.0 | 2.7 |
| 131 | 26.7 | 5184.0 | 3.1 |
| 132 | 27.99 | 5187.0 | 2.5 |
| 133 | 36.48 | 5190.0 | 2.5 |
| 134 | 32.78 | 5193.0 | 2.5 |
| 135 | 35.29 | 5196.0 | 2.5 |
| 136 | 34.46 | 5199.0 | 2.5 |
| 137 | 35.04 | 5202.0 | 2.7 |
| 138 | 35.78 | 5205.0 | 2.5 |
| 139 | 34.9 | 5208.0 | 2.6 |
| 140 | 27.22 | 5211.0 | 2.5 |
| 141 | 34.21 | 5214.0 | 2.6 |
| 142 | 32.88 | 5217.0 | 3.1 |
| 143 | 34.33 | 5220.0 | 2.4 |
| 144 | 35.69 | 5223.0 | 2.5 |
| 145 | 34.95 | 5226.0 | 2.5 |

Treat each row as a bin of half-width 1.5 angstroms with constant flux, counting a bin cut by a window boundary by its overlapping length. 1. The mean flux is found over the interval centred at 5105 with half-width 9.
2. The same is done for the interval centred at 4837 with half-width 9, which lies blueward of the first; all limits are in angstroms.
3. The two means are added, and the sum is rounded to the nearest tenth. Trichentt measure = 69.2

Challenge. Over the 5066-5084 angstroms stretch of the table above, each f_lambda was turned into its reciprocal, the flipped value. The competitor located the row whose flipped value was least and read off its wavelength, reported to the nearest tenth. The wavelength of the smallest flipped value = 5067.0 angstroms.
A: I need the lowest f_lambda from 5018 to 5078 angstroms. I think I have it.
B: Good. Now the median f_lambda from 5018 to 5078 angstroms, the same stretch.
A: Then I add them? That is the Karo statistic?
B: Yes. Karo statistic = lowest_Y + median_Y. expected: 61.8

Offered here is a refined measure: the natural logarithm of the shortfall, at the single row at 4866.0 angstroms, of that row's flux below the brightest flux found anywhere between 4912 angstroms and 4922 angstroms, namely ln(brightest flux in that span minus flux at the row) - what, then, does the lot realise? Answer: 2.2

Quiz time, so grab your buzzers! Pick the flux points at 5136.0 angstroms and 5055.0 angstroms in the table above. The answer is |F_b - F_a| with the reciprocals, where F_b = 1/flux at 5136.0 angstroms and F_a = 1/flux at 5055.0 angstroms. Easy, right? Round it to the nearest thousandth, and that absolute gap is 0.001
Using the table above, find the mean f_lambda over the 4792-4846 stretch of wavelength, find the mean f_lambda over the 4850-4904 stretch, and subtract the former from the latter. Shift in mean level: -3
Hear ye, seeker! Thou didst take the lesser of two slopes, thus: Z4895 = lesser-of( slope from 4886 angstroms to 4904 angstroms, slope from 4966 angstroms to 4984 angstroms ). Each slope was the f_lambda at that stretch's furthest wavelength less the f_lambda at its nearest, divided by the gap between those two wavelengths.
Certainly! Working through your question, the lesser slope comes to -0.31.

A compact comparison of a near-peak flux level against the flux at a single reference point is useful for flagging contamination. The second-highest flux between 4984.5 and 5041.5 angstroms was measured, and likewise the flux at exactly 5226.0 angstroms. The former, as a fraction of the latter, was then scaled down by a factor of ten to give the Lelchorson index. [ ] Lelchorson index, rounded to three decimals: 0.204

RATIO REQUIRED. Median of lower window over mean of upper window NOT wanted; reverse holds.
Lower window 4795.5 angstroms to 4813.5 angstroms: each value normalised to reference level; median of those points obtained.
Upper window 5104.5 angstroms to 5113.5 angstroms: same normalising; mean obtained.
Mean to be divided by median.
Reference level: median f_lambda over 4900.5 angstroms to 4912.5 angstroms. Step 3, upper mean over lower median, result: 1.01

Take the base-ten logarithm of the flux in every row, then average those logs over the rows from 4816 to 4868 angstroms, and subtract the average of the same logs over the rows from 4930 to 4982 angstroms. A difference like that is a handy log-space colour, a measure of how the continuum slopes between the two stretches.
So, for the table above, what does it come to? -0.048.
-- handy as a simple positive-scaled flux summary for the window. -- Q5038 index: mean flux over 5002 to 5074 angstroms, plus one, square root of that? 6.2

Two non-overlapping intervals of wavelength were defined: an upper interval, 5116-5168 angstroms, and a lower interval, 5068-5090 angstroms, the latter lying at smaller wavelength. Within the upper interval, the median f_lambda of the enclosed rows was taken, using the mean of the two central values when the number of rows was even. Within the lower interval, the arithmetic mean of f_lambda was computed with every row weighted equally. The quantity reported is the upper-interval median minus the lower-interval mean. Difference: -3.3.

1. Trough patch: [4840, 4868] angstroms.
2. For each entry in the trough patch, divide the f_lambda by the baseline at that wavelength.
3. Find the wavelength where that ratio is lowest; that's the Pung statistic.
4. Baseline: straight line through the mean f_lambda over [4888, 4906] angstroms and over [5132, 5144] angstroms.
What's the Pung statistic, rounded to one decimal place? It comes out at 4866.0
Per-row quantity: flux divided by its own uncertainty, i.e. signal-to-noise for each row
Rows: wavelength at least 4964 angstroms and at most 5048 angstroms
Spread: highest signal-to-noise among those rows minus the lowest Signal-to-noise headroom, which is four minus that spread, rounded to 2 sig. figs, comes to -11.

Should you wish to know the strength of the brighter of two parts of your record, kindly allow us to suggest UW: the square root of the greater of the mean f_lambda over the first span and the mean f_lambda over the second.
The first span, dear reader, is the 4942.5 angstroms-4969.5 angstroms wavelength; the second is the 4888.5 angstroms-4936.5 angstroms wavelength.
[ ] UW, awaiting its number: 6.35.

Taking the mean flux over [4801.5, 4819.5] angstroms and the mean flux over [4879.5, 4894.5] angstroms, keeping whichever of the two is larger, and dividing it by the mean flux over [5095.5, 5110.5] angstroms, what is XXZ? 1.02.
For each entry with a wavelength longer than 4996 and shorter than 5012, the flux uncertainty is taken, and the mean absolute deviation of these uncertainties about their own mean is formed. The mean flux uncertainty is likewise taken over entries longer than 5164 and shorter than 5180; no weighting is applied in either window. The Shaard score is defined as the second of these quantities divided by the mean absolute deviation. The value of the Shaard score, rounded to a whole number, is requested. 42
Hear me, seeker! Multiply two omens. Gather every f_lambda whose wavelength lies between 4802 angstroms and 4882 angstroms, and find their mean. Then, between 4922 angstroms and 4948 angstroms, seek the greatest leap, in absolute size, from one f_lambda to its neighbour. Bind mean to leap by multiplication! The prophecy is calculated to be 272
